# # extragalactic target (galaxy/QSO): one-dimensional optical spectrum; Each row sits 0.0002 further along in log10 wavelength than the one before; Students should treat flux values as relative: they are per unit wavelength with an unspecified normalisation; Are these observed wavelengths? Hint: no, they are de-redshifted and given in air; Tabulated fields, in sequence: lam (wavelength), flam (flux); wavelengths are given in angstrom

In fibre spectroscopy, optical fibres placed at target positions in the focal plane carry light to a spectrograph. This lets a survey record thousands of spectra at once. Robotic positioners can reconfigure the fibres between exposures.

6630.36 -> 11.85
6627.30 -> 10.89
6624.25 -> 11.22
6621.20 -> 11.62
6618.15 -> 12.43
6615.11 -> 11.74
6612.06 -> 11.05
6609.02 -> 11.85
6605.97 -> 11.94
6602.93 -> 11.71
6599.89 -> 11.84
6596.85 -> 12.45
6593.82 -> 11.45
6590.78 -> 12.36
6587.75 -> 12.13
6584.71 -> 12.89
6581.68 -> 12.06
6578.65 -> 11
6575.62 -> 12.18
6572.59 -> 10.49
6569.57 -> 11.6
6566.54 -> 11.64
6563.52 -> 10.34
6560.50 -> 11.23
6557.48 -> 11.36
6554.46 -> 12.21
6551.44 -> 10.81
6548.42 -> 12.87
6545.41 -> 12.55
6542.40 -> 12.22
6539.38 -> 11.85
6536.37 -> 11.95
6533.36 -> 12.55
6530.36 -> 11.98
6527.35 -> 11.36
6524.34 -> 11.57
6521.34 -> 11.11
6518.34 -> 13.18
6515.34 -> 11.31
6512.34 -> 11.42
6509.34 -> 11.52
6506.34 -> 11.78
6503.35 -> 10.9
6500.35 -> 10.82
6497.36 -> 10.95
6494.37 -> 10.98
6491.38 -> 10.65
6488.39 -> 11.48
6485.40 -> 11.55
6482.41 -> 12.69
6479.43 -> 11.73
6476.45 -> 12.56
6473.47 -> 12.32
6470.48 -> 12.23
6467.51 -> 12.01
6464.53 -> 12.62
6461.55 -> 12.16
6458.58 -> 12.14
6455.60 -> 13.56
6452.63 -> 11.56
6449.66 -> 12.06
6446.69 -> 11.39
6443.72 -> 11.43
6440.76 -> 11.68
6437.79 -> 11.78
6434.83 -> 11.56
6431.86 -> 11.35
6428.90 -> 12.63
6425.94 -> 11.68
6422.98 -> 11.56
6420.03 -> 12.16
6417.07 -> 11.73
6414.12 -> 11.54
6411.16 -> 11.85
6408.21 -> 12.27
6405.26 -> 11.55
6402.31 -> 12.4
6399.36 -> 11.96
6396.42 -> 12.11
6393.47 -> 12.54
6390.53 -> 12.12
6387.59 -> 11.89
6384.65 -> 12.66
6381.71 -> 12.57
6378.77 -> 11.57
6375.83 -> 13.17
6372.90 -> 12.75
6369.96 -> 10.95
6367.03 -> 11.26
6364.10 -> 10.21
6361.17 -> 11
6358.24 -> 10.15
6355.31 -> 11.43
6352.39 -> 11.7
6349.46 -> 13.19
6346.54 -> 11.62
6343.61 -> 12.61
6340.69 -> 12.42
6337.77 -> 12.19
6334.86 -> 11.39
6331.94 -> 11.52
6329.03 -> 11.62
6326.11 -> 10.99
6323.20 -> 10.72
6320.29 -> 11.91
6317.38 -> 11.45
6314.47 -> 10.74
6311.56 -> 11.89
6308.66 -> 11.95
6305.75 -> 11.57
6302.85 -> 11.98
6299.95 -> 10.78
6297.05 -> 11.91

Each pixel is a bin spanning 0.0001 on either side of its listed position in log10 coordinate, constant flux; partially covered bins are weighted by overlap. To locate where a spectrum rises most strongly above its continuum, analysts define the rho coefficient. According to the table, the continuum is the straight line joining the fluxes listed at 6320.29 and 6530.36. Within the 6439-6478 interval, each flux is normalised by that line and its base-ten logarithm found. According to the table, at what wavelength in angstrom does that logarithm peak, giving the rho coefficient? 6455.60 angstrom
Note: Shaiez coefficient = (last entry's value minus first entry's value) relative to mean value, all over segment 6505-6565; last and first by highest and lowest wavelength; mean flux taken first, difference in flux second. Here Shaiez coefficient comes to -0.12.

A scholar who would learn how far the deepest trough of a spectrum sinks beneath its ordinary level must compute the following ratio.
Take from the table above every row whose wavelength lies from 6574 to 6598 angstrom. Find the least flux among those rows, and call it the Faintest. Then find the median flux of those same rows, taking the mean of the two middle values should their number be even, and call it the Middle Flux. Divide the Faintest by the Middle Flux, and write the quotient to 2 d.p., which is 0.90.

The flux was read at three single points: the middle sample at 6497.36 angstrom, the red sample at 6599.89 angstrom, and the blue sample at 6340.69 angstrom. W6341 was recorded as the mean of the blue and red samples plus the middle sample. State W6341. 23.1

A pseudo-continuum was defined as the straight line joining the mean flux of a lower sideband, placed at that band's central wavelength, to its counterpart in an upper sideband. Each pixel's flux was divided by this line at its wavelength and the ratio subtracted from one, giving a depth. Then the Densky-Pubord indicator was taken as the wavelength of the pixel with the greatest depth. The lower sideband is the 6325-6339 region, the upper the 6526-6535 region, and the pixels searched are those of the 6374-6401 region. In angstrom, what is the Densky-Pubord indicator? 6378.77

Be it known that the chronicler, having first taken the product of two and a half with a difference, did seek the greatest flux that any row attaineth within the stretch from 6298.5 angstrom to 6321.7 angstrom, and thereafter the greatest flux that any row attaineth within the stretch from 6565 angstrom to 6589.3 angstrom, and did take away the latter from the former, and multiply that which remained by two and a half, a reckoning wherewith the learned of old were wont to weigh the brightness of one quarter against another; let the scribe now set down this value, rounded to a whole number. -2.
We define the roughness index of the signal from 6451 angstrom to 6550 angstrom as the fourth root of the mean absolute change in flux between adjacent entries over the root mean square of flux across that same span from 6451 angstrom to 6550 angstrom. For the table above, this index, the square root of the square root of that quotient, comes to 0.468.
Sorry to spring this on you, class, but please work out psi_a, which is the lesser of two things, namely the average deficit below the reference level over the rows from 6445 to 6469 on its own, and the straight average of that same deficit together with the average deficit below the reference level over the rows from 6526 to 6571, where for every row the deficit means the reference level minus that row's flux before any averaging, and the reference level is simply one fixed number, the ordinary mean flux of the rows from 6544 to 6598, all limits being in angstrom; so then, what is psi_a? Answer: -0.43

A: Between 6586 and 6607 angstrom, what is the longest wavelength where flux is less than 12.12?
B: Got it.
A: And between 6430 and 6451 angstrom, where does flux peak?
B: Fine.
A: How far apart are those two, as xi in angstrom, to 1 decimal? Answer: 156.3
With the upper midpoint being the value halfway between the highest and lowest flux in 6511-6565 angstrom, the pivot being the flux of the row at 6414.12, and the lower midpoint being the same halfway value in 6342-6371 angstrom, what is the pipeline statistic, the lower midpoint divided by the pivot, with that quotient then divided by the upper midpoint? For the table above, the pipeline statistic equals 0.086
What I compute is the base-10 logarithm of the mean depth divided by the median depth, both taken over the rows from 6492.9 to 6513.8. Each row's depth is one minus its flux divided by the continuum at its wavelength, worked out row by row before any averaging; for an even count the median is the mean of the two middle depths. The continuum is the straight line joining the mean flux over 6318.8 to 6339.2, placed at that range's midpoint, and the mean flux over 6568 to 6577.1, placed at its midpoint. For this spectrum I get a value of -0.28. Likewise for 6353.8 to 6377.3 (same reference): -0.51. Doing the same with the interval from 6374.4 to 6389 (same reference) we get -0.09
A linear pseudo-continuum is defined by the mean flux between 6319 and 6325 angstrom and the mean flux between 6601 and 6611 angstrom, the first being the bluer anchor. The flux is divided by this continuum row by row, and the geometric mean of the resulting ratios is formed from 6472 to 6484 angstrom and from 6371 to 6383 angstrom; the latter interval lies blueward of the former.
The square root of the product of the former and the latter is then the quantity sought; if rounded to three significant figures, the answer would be 1.08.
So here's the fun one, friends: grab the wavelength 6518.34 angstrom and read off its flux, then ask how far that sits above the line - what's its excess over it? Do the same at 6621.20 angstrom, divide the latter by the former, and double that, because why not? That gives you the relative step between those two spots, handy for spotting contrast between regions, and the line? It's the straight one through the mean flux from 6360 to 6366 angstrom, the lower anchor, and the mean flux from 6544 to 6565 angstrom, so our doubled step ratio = -0.4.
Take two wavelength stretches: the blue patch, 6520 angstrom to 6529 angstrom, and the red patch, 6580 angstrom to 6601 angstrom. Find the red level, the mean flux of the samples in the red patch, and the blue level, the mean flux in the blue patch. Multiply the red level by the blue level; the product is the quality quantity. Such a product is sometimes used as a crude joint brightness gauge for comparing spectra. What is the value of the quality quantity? 138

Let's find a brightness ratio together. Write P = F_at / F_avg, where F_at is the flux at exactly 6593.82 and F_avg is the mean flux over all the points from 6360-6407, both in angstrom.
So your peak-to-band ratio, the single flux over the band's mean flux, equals 0.96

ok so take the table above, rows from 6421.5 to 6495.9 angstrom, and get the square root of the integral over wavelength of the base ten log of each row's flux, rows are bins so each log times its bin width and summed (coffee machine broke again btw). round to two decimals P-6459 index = 8.94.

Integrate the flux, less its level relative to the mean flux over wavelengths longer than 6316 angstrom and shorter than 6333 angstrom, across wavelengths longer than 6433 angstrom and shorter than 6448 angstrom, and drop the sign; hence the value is 3.0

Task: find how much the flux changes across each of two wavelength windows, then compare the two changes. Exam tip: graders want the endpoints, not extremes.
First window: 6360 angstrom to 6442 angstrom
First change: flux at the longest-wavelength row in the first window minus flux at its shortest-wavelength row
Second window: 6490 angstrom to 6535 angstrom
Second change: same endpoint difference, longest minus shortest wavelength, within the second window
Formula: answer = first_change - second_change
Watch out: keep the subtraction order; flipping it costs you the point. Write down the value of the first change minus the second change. -1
